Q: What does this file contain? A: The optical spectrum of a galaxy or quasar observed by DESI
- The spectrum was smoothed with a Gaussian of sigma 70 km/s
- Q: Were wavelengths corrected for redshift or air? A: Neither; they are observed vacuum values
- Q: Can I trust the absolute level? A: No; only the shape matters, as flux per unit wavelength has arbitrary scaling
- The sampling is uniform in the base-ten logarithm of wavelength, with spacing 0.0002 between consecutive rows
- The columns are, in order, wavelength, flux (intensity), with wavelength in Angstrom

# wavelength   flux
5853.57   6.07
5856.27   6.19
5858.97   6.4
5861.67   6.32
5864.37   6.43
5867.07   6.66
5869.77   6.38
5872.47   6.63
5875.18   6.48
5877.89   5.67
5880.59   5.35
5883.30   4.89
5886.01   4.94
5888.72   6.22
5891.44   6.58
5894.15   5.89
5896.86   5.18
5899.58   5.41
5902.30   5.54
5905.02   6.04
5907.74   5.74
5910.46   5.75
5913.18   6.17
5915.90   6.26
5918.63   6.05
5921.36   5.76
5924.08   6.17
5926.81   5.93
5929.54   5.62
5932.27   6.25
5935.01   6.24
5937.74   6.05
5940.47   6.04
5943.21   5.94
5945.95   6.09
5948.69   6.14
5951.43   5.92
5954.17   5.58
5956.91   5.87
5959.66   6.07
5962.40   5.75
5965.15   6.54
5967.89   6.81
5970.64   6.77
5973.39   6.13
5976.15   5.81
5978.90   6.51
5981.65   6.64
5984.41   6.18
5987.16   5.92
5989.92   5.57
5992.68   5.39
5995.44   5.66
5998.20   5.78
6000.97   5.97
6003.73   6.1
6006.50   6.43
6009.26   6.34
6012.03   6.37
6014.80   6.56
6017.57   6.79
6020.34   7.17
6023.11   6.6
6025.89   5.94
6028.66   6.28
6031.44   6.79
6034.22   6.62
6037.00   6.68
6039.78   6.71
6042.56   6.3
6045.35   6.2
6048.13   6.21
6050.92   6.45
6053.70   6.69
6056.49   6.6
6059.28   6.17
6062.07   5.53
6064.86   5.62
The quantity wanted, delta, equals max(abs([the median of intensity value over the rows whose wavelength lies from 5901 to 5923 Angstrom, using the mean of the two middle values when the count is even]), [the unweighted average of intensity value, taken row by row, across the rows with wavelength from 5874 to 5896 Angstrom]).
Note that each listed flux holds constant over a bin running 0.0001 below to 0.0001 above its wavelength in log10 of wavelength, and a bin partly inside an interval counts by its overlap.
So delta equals 5.90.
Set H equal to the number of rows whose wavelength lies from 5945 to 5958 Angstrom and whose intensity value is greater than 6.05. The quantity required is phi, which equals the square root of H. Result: 1.4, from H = 2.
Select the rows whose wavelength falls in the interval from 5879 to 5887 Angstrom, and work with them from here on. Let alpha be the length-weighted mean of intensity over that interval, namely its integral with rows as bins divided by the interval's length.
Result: 5.1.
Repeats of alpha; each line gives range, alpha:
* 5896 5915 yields 5.7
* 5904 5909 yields 5.9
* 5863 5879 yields 6.4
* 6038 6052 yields 6.4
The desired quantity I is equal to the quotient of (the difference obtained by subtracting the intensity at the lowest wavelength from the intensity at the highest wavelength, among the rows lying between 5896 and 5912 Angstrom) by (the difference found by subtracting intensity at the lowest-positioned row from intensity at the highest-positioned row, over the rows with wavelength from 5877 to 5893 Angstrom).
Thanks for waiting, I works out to 1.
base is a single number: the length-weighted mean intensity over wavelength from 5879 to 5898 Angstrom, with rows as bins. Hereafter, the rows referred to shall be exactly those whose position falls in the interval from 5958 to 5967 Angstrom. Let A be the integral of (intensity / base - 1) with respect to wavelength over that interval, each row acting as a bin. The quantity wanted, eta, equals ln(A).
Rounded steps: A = 0.91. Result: -0.10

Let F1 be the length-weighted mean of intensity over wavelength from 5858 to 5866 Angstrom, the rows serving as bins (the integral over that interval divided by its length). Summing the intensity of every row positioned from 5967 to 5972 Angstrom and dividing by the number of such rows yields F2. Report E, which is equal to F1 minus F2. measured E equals -0.4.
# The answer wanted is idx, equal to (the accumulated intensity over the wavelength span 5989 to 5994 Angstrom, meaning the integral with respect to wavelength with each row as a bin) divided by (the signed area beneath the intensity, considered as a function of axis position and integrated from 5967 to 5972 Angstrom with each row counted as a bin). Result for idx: 0.81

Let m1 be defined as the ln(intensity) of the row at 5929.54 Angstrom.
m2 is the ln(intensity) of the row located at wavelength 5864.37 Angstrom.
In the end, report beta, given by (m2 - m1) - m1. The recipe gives -1.59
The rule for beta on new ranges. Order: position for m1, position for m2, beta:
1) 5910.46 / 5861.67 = -1.65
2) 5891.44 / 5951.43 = -1.99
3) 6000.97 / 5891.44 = -1.69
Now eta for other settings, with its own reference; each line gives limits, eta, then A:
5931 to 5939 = -0.16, 0.85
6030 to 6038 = 0.46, 1.59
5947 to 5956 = -0.73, 0.48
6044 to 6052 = -0.01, 0.99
